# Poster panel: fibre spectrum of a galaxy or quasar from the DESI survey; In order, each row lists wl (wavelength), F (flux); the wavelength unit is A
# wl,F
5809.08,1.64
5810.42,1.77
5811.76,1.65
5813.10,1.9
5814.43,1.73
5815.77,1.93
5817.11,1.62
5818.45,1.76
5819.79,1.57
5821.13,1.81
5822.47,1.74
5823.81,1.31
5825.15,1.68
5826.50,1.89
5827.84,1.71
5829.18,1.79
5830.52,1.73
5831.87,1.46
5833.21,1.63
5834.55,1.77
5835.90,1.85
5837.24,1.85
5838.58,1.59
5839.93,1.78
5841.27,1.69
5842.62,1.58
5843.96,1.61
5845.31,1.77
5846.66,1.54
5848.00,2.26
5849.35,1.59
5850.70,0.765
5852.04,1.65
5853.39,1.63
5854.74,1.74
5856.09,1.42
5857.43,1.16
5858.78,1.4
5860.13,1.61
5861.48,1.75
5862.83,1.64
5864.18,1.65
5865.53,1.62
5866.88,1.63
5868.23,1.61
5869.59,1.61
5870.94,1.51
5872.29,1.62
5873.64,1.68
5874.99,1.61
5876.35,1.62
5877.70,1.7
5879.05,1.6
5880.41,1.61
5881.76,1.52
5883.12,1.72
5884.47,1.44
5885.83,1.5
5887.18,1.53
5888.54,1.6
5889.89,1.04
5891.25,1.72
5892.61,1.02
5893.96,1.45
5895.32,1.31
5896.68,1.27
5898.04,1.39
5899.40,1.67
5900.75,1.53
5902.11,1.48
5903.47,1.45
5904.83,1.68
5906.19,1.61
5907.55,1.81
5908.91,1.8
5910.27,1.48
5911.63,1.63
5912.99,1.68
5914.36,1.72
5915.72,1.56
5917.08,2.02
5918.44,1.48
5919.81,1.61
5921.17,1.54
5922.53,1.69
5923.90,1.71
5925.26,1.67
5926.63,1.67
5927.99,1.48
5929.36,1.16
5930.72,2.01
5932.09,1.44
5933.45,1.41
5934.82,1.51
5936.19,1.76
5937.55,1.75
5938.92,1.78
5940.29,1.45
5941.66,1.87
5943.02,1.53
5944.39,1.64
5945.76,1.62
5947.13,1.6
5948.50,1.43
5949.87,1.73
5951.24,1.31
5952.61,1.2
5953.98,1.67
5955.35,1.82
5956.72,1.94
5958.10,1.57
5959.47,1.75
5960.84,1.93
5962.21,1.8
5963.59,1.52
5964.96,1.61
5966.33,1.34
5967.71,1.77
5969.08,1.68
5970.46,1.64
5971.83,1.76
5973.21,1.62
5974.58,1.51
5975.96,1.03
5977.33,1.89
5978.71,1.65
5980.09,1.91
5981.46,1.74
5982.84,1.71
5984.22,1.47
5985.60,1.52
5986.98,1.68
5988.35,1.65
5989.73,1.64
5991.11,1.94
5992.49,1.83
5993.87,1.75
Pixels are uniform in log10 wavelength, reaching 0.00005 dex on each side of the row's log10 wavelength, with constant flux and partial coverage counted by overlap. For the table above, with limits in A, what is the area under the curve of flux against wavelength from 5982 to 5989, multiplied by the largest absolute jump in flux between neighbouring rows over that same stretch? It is 2.7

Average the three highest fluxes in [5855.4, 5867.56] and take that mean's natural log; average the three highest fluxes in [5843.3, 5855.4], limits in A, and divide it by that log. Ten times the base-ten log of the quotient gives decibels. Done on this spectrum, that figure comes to 5.7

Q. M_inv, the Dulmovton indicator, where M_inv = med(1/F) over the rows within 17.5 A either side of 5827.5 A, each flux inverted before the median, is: 0.578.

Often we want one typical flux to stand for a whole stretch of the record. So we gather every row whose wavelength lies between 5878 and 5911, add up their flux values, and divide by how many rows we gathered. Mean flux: 1.51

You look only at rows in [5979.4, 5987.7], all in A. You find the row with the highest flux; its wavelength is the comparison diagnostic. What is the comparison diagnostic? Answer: 5980.09 A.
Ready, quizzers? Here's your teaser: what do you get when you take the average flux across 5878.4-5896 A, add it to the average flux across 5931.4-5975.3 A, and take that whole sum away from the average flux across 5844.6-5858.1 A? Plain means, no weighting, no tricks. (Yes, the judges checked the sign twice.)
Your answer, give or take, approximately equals -1.54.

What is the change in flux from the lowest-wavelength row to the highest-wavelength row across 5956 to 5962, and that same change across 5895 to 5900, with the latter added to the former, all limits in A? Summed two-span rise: 0.35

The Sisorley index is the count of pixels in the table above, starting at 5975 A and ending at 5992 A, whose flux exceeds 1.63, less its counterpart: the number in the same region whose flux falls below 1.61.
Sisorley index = 6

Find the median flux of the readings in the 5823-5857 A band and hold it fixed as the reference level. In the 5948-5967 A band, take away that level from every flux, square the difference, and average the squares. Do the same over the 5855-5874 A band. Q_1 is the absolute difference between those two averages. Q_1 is 0.02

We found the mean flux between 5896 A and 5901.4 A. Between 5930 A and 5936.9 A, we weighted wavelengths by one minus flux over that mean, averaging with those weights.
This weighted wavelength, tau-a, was 5932.7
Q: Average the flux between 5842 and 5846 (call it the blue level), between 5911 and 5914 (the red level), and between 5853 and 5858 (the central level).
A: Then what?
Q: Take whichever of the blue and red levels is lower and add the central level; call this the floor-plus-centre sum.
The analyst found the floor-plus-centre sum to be 3.14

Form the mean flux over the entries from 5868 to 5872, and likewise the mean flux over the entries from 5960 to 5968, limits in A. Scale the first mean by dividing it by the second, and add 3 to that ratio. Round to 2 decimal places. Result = 3.95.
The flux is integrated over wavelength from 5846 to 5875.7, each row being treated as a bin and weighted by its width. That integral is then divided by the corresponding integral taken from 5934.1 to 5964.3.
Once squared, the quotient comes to 0.89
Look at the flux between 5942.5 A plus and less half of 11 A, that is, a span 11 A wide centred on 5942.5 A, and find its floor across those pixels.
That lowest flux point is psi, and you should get 1.45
